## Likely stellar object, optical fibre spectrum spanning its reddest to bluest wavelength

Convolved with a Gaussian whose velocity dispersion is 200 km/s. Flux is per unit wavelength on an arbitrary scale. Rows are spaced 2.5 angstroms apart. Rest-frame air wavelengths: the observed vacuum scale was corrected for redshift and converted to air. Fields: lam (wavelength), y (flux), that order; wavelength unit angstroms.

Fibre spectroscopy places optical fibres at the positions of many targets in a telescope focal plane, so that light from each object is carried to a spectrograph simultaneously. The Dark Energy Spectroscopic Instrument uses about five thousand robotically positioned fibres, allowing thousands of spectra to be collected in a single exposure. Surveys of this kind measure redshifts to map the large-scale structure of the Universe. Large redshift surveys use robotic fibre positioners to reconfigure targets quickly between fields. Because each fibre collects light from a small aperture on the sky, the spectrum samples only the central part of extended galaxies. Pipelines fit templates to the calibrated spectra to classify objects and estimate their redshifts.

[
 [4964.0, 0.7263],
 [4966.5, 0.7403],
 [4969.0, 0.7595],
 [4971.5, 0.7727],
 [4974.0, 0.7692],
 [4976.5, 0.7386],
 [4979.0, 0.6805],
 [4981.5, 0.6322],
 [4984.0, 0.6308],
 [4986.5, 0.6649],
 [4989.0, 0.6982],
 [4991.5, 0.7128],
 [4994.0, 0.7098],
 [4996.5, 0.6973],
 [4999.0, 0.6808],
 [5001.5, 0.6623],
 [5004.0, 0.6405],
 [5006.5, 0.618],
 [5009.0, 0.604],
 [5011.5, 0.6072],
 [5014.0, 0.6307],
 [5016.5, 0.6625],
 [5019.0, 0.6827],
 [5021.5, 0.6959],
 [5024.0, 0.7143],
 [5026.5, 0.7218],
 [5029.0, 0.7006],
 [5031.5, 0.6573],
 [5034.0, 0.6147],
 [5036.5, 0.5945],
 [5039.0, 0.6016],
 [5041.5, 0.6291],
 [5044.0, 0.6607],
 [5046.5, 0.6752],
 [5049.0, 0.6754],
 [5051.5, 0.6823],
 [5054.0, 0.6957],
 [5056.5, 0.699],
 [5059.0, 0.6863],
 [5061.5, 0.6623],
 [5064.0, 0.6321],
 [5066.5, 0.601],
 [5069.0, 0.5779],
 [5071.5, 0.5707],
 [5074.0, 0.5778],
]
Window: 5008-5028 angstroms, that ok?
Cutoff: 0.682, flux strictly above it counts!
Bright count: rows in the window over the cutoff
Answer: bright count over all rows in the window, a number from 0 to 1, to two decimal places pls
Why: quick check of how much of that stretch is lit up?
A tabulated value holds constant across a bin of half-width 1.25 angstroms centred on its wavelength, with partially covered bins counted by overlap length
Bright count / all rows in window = 0.50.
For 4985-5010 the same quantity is 0.40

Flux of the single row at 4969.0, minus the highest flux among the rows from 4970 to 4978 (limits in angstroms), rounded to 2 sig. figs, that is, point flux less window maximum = -0.013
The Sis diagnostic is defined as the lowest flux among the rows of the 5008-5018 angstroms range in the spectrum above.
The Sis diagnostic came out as 0.604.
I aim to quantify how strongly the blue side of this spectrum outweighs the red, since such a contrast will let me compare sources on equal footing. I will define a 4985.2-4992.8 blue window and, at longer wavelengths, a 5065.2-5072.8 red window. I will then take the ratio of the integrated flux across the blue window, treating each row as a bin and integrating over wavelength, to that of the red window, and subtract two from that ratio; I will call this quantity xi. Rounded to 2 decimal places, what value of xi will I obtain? -0.81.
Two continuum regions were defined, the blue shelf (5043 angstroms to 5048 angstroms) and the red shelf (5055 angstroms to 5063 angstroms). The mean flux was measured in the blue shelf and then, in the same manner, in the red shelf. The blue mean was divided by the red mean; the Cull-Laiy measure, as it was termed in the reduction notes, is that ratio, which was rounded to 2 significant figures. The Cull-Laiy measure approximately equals 0.98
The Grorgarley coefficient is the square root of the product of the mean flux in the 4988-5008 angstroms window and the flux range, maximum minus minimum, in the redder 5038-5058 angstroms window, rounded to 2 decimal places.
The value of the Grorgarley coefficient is 0.26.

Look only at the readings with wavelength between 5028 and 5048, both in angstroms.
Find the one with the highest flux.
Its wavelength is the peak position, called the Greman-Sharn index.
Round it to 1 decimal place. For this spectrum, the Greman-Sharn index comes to 5029.0 angstroms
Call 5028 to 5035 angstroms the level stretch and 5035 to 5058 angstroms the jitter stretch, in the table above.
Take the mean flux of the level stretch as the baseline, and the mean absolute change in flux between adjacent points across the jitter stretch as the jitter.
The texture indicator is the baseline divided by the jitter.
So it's 50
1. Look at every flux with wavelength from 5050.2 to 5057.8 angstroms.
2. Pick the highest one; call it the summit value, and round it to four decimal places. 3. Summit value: 0.6990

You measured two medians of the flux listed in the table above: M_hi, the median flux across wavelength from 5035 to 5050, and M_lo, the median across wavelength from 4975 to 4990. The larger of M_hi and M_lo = 0.673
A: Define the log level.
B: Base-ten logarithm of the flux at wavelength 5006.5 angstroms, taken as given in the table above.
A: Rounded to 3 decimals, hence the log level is -0.209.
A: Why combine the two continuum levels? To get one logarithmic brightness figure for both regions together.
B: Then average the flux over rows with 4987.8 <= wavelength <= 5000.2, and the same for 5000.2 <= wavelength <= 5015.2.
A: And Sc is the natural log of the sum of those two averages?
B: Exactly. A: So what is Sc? 0.283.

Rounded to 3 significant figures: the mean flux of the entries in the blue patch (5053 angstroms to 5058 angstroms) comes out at 0.697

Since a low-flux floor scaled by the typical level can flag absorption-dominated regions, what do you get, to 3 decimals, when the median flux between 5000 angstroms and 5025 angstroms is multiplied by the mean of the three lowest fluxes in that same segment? 0.397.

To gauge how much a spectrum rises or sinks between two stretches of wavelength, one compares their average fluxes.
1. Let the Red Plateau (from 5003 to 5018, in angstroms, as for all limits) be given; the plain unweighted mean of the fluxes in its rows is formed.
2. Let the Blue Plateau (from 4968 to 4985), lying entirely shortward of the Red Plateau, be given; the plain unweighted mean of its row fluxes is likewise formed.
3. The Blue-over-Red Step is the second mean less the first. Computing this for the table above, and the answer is 0.085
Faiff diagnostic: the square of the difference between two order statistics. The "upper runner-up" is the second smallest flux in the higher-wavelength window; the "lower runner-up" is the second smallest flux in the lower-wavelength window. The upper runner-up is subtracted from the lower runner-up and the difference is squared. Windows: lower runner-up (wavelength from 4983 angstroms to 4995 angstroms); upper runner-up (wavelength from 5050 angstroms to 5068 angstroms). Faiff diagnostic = 0.0011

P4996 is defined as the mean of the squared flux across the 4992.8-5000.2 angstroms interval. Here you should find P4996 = 0.485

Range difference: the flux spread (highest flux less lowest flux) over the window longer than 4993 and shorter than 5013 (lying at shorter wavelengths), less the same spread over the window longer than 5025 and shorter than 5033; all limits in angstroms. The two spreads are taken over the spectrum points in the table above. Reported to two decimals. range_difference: 0.04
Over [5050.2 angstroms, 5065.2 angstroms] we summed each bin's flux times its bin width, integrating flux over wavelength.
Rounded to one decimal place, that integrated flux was 10.1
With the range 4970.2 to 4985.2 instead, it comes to 10.6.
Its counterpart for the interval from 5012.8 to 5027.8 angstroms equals 10.3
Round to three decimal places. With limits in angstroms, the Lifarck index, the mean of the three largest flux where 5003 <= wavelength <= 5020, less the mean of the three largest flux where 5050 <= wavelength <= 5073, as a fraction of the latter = -0.046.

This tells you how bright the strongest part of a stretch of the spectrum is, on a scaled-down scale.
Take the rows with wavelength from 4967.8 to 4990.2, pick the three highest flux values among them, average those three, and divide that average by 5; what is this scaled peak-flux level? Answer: 0.153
